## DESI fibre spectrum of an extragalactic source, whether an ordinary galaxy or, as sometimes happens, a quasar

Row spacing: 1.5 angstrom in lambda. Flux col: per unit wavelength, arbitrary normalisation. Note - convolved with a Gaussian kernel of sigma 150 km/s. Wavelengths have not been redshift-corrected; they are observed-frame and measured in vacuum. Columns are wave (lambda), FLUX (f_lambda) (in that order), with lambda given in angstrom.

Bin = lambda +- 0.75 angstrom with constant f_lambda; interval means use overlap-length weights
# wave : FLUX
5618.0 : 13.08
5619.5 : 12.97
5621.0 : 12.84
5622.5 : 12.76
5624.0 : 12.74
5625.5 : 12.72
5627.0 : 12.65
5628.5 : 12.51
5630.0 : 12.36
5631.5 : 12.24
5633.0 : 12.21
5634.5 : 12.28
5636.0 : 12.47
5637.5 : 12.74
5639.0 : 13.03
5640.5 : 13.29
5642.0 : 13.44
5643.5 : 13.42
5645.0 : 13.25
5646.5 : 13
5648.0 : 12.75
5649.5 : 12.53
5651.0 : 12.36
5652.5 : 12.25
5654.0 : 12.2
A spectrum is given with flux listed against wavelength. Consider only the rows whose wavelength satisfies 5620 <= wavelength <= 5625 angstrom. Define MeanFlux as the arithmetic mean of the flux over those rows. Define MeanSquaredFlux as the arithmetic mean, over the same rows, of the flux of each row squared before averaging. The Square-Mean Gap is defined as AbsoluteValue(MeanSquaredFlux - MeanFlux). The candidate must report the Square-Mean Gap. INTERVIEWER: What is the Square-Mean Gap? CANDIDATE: 151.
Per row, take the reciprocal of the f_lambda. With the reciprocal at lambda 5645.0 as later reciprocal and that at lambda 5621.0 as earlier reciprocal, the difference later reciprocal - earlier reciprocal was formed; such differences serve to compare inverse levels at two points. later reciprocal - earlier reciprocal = -0.0024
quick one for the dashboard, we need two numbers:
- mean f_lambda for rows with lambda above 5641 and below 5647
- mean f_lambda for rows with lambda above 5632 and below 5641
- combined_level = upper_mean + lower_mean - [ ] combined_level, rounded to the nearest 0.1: 25.9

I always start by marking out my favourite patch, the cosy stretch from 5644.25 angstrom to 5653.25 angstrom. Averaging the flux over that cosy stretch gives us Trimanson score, 12.7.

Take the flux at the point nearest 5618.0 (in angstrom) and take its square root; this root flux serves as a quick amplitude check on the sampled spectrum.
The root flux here 3.62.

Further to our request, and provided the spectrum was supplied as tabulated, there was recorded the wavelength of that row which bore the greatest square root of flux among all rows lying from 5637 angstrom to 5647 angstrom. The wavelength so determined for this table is 5642.0 angstrom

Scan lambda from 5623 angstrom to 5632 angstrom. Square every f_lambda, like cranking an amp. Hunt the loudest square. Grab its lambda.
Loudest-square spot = 5624.0 angstrom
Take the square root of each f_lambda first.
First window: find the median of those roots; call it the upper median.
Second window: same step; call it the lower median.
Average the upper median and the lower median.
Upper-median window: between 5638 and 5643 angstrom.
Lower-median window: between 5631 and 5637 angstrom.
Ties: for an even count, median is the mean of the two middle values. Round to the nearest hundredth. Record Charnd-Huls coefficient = 3.57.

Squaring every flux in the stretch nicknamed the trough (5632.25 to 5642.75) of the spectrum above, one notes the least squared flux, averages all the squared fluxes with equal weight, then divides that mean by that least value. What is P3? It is 1.10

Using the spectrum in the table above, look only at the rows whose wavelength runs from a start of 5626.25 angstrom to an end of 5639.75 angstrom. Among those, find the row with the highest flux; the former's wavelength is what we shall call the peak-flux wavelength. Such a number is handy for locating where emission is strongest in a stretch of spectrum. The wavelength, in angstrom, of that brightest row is 5639.0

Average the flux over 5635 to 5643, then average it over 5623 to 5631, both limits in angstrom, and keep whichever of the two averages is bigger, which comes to 13.0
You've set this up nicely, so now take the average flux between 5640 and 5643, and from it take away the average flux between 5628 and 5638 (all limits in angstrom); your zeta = 1.0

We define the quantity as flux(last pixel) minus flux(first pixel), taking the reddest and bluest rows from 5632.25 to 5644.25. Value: 1.2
